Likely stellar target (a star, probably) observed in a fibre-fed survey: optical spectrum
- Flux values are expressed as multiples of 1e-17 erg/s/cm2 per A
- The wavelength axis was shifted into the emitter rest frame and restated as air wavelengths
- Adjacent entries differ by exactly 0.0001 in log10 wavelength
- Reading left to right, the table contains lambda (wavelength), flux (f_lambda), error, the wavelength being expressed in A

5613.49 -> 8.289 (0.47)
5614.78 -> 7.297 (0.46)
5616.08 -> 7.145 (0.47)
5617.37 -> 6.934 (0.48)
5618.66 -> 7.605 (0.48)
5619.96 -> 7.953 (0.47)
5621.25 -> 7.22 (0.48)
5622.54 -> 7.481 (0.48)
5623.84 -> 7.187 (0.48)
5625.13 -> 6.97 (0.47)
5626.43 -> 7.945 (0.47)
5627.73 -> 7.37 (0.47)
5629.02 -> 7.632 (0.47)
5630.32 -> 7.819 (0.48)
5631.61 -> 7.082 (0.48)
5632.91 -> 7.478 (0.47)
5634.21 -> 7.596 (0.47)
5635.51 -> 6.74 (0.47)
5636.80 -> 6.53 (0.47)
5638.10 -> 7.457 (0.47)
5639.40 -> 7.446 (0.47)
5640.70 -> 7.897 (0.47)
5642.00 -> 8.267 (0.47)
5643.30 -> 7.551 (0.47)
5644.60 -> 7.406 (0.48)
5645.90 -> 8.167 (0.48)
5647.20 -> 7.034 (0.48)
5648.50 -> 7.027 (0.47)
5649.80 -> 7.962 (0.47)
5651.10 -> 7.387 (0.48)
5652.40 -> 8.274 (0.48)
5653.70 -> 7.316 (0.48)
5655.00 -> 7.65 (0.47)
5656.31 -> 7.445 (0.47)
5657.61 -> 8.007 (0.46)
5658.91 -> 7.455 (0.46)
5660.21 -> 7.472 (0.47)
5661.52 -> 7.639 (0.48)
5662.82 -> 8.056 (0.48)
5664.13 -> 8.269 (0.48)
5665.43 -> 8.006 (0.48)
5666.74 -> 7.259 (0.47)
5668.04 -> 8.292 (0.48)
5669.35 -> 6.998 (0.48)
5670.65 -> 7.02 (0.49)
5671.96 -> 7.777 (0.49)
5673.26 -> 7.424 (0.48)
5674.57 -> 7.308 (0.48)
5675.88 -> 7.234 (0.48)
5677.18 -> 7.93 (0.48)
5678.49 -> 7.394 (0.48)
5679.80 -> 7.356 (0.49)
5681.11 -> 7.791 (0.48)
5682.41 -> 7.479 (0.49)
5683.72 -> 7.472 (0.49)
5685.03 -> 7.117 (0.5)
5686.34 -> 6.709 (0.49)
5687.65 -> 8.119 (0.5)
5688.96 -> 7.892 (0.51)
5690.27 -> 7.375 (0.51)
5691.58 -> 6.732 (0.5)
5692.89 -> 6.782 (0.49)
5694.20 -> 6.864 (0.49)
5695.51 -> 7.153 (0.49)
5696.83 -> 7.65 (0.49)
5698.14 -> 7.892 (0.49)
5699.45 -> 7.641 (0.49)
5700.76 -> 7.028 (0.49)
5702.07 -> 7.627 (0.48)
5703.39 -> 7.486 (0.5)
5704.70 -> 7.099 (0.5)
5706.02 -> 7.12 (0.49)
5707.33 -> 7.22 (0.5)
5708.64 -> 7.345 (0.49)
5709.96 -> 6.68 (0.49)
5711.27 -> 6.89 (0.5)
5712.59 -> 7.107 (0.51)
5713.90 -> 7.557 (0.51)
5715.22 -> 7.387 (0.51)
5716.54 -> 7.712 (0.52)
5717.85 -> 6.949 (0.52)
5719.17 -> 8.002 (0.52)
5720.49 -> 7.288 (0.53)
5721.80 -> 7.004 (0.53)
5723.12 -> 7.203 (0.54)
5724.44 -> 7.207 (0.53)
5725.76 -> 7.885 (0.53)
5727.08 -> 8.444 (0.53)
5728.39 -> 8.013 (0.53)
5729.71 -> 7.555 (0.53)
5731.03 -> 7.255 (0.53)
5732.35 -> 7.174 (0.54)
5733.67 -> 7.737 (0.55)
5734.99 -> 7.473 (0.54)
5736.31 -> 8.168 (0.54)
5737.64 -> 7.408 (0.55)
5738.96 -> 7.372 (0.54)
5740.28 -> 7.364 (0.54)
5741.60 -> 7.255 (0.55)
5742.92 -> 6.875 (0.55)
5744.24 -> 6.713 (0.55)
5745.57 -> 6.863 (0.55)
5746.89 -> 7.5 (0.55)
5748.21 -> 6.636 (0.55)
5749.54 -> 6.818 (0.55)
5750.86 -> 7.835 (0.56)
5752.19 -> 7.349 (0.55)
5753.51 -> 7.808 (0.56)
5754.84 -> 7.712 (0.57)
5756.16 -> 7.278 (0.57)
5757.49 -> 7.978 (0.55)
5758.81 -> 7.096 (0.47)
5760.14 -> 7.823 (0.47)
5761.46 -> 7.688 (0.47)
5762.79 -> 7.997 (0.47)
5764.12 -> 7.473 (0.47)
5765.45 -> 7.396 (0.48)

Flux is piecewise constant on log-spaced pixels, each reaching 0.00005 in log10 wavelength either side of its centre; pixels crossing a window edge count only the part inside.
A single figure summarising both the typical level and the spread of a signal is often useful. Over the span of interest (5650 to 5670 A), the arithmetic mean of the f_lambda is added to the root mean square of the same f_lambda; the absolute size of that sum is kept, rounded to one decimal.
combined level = 15.4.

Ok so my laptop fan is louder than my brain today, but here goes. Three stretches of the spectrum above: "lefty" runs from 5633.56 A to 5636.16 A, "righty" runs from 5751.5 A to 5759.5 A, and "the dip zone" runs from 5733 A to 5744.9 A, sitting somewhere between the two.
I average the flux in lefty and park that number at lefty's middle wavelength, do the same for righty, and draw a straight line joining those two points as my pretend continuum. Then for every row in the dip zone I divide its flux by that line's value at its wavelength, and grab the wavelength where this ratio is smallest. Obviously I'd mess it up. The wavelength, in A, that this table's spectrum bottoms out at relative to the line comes 5744.24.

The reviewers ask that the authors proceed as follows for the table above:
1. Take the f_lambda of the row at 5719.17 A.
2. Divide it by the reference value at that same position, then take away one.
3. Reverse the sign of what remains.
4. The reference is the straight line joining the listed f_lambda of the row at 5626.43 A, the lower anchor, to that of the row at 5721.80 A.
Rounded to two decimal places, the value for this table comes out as -0.14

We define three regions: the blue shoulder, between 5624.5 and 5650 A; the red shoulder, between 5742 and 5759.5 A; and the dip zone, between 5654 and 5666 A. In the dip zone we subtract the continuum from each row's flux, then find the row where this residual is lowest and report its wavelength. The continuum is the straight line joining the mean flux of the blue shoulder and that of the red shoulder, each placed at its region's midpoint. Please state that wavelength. 5656.31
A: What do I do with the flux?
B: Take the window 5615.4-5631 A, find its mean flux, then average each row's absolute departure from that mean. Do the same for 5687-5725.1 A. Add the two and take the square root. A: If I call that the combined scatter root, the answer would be 0.788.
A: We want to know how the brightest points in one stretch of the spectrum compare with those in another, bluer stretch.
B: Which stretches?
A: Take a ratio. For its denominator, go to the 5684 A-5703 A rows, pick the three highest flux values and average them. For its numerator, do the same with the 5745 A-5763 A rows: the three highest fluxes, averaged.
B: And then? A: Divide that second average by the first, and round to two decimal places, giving 1.00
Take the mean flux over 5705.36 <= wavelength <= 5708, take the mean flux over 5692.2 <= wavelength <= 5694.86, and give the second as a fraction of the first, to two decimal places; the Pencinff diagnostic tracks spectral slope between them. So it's 0.95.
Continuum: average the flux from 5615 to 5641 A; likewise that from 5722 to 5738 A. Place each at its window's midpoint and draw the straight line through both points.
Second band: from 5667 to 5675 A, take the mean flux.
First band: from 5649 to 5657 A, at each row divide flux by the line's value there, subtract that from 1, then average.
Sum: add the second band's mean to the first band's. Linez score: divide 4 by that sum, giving 0.538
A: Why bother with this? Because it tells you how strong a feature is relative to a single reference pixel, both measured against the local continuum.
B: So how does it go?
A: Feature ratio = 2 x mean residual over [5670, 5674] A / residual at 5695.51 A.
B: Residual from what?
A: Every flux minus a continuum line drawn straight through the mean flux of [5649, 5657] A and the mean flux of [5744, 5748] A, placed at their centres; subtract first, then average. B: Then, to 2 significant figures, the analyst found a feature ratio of 1.2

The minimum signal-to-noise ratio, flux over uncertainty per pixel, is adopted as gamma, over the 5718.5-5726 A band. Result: 13.2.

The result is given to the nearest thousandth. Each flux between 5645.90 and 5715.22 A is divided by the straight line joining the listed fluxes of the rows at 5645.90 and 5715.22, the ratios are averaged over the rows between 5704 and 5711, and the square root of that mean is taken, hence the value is 0.974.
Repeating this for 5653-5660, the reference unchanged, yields 0.970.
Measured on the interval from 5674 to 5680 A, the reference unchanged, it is 0.976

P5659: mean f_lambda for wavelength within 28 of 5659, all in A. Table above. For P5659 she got 7.52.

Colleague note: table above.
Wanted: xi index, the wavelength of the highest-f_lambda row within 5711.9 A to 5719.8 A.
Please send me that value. 5719.17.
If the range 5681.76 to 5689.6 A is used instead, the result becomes 5687.65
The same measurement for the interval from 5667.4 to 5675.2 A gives 5668.04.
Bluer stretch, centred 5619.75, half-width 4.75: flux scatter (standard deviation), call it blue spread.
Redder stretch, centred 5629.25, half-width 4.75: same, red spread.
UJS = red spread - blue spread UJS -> 0.02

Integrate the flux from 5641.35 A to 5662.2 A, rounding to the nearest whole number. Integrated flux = 159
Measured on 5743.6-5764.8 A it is 157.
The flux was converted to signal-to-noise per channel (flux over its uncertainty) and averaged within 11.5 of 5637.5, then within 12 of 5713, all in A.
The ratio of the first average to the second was 1.11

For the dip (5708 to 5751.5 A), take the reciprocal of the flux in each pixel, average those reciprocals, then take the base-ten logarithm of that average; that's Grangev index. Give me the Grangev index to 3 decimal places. -0.865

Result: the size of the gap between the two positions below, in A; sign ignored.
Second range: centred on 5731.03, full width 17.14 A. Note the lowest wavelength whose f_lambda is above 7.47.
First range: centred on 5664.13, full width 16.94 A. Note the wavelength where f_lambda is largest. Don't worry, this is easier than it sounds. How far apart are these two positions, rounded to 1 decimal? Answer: 57.7 A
